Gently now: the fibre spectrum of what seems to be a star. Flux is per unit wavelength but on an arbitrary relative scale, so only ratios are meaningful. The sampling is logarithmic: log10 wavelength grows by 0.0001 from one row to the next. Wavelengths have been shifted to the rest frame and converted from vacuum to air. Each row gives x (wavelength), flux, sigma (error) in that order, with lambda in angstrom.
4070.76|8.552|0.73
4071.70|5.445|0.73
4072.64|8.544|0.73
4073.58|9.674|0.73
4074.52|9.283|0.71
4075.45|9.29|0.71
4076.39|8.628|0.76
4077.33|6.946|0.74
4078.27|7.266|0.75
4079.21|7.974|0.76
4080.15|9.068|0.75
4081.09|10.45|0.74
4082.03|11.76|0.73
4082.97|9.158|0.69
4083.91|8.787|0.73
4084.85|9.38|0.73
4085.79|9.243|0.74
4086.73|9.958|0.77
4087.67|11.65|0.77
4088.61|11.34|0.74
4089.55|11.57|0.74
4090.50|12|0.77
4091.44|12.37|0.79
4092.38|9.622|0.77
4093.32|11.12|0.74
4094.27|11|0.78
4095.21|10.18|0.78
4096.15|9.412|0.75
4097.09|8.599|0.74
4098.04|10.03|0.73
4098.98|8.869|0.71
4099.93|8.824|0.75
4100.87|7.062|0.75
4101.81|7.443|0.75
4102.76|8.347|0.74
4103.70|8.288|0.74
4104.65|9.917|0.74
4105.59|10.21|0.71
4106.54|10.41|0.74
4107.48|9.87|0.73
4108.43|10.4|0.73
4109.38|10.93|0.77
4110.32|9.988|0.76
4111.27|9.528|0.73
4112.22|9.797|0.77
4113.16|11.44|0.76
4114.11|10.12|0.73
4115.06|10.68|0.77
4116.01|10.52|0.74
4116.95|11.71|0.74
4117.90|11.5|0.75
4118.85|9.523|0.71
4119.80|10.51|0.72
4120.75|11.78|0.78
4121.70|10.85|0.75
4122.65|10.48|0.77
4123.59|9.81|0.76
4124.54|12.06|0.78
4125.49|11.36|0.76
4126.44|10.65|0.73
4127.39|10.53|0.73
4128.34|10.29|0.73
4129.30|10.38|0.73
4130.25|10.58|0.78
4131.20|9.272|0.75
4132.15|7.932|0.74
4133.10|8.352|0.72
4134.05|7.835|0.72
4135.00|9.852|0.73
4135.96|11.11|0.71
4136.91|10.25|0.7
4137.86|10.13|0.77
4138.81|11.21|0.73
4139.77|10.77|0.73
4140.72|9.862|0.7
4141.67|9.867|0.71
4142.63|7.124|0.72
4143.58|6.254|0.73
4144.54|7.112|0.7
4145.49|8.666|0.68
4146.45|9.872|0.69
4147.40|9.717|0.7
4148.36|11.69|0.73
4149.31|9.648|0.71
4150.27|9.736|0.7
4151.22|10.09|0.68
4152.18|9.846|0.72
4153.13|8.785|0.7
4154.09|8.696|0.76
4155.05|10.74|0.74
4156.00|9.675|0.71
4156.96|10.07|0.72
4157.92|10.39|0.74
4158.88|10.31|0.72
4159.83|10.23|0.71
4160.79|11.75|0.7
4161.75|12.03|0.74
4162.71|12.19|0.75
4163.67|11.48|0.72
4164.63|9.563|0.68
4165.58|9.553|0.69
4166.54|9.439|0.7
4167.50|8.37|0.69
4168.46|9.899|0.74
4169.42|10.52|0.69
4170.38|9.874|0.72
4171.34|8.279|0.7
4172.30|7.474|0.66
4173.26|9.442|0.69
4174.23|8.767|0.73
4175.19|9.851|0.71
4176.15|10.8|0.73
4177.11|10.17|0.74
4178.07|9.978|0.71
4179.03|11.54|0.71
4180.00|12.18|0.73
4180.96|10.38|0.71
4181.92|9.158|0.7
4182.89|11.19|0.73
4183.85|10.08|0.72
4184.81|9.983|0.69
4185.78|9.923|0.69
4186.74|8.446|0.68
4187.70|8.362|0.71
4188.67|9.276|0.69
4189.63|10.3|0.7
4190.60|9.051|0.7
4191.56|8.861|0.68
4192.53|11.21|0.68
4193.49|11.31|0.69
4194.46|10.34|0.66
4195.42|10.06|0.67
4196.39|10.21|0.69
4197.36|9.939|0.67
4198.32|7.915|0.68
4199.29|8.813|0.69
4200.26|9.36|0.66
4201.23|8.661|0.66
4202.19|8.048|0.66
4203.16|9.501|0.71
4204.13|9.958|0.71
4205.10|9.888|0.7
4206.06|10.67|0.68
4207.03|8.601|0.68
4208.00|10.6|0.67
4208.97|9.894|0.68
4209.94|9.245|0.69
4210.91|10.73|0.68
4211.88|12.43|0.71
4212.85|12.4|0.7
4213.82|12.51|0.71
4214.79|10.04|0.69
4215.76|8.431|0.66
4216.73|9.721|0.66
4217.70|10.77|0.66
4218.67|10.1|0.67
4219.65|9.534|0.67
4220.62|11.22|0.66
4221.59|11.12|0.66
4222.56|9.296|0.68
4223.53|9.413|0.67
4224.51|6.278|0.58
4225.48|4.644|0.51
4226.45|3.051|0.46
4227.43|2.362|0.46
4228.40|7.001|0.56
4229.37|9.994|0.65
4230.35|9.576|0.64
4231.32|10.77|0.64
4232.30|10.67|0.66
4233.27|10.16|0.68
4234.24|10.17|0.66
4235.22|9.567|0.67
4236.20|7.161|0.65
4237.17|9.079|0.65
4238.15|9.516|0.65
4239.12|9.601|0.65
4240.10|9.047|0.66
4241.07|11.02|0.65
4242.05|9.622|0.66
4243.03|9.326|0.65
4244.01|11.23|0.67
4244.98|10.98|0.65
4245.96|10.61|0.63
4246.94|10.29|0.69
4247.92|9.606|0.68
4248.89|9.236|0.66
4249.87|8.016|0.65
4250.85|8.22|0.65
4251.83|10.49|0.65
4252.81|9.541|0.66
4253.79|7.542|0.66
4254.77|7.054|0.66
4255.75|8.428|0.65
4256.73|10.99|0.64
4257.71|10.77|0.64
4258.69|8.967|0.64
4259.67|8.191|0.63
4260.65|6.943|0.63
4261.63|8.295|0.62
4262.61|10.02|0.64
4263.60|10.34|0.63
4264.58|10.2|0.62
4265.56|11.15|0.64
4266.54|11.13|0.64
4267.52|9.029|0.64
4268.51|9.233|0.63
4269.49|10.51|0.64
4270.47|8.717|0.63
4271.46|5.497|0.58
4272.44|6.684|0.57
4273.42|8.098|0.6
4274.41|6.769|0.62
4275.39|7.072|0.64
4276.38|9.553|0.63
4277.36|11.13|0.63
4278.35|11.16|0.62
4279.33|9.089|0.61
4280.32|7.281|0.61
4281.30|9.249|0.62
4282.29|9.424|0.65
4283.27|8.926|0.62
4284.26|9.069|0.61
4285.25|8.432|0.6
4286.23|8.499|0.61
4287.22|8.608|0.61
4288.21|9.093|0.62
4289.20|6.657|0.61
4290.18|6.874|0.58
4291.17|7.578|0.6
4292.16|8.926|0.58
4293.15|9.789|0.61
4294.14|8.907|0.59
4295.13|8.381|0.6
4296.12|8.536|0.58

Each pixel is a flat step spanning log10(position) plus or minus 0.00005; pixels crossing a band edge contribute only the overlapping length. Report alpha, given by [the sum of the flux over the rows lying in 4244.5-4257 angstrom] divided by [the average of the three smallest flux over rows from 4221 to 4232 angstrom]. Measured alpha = 36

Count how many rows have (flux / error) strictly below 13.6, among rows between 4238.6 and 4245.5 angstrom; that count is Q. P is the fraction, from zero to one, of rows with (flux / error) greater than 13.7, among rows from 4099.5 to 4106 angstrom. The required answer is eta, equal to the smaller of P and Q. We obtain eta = 0.0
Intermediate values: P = 0.14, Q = 0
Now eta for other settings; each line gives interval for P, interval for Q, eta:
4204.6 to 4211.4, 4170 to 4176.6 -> 0.7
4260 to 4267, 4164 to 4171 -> 0.7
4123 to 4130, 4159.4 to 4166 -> 0.0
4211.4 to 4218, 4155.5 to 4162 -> 0.0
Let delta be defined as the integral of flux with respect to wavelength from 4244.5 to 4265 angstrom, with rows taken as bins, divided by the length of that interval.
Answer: 9.3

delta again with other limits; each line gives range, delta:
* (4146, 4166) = 10.3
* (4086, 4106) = 9.9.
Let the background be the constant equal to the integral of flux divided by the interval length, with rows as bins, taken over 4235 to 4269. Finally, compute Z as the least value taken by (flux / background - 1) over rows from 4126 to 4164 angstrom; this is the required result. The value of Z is -0.34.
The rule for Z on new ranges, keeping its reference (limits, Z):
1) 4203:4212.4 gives -0.09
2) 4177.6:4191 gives -0.11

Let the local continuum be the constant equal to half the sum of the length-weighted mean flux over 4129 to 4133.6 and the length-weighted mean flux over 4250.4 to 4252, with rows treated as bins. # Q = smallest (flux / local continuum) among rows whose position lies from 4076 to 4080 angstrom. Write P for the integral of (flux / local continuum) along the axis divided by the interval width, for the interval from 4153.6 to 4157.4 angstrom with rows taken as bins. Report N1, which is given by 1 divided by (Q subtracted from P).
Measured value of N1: 3.2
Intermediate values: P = 1.06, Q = 0.75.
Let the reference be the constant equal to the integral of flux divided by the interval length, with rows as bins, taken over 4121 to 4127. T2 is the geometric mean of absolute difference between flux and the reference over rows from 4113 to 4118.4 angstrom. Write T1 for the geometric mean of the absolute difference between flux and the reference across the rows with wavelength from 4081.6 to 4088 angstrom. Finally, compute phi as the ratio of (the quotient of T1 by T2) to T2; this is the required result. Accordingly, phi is 4.9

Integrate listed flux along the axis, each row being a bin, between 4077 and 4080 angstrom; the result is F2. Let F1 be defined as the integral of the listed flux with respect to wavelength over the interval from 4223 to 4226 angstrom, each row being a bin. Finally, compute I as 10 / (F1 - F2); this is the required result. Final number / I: -4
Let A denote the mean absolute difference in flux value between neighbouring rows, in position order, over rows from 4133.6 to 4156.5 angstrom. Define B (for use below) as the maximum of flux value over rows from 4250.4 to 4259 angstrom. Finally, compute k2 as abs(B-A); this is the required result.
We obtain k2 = 10.0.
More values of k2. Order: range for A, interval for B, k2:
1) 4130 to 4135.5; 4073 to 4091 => 10.9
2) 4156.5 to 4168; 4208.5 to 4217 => 11.9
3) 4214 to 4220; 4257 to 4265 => 9.7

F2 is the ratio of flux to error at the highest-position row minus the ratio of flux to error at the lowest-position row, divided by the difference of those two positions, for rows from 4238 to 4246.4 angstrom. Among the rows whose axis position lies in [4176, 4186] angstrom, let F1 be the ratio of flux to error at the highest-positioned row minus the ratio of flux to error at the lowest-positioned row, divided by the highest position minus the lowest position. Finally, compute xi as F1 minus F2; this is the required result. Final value -0.3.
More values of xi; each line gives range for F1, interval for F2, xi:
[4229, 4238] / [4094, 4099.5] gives 0.2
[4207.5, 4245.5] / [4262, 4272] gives 0.7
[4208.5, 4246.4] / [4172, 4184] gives -0.2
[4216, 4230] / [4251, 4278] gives 0.0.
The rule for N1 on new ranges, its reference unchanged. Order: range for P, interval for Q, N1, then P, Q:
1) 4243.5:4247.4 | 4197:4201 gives 3.2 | 1.17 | 0.86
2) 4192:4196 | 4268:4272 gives 1.8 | 1.16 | 0.60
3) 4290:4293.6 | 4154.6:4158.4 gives -7.1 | 0.91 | 1.05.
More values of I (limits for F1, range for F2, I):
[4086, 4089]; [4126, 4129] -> 9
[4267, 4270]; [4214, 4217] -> -37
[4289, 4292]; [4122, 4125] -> -1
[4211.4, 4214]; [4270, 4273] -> 1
